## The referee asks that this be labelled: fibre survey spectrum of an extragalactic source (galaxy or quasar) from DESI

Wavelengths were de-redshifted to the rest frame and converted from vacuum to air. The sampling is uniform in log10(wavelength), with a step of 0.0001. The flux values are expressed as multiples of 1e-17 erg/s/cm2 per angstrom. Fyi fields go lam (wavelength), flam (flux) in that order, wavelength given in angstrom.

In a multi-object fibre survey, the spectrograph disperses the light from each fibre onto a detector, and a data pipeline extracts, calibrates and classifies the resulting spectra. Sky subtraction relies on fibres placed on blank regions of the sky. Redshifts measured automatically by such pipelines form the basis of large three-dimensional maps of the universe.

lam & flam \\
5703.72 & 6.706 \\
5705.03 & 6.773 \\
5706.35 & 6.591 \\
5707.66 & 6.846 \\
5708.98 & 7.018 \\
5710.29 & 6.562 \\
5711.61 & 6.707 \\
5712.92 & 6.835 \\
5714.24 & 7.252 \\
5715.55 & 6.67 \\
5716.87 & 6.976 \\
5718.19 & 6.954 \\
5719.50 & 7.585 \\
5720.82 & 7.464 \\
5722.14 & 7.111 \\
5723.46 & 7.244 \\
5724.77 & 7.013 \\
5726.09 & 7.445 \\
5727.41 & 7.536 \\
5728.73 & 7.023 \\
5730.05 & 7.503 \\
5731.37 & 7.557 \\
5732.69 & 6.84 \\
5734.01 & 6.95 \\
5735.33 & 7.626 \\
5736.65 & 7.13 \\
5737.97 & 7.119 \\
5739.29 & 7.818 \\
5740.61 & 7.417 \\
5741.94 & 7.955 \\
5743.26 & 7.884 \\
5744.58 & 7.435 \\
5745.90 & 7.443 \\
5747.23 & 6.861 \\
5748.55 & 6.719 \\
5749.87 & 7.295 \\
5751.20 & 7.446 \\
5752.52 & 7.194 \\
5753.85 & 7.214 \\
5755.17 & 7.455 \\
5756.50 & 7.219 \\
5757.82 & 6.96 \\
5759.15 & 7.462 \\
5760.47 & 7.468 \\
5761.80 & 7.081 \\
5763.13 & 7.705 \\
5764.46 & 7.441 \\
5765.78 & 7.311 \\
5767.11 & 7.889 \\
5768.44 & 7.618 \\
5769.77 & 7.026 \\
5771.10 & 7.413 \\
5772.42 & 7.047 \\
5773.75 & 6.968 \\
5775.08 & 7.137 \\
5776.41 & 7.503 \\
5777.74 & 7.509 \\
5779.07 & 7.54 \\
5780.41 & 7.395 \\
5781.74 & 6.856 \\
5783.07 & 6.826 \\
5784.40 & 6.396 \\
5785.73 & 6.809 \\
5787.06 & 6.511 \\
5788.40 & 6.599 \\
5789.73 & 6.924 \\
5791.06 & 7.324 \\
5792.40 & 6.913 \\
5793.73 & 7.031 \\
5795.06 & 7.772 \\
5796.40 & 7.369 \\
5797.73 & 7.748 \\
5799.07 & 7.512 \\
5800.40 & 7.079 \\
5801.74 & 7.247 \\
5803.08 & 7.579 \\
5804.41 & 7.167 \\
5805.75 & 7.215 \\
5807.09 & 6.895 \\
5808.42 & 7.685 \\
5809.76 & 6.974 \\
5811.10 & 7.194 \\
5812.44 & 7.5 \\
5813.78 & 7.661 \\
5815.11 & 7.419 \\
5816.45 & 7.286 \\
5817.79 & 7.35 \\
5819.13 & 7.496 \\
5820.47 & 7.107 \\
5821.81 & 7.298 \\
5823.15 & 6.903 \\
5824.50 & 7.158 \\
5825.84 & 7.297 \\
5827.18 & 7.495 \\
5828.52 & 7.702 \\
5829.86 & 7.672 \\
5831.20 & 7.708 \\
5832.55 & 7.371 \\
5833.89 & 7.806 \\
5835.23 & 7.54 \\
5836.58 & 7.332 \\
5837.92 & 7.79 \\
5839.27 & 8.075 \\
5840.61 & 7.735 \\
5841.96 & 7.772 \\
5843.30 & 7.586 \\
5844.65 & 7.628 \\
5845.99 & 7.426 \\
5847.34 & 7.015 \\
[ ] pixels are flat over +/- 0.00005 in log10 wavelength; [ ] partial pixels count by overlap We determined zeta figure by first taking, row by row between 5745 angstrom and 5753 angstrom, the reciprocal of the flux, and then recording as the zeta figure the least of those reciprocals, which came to 0.134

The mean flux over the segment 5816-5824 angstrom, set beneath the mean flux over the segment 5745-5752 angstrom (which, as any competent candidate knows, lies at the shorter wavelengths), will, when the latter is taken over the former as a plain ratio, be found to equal 0.99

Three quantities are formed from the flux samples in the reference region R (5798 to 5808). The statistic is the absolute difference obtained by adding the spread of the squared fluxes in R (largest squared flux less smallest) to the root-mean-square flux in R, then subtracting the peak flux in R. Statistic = 10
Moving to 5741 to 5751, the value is 18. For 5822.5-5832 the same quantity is 11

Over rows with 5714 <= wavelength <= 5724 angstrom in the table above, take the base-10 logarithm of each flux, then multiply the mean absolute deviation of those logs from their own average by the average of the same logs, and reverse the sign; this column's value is -0.012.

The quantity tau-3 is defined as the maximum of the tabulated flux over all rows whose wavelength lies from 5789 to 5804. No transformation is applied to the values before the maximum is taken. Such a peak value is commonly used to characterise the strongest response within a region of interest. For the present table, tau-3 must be 7.772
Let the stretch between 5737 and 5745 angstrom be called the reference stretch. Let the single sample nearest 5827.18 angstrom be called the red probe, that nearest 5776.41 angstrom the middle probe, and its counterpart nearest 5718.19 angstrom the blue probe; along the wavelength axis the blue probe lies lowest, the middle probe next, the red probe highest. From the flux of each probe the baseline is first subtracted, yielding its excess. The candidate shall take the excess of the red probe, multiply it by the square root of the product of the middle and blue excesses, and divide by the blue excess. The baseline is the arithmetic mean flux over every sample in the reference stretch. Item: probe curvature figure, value 0.04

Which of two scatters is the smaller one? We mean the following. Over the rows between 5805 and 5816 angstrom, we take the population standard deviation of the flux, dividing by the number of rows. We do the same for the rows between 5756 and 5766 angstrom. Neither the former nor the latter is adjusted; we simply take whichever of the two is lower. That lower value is 0.224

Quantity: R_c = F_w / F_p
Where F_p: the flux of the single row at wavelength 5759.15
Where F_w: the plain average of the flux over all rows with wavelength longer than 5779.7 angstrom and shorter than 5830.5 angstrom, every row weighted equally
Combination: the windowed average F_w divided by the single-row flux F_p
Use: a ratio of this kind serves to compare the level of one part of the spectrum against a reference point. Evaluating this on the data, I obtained 0.97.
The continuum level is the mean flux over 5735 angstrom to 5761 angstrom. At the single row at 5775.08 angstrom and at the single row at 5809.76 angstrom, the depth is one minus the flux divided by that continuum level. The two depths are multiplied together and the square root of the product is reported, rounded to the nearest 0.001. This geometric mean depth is 0.039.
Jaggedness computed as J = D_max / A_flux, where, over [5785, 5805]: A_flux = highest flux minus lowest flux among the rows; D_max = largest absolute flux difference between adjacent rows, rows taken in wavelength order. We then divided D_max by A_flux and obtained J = 0.59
